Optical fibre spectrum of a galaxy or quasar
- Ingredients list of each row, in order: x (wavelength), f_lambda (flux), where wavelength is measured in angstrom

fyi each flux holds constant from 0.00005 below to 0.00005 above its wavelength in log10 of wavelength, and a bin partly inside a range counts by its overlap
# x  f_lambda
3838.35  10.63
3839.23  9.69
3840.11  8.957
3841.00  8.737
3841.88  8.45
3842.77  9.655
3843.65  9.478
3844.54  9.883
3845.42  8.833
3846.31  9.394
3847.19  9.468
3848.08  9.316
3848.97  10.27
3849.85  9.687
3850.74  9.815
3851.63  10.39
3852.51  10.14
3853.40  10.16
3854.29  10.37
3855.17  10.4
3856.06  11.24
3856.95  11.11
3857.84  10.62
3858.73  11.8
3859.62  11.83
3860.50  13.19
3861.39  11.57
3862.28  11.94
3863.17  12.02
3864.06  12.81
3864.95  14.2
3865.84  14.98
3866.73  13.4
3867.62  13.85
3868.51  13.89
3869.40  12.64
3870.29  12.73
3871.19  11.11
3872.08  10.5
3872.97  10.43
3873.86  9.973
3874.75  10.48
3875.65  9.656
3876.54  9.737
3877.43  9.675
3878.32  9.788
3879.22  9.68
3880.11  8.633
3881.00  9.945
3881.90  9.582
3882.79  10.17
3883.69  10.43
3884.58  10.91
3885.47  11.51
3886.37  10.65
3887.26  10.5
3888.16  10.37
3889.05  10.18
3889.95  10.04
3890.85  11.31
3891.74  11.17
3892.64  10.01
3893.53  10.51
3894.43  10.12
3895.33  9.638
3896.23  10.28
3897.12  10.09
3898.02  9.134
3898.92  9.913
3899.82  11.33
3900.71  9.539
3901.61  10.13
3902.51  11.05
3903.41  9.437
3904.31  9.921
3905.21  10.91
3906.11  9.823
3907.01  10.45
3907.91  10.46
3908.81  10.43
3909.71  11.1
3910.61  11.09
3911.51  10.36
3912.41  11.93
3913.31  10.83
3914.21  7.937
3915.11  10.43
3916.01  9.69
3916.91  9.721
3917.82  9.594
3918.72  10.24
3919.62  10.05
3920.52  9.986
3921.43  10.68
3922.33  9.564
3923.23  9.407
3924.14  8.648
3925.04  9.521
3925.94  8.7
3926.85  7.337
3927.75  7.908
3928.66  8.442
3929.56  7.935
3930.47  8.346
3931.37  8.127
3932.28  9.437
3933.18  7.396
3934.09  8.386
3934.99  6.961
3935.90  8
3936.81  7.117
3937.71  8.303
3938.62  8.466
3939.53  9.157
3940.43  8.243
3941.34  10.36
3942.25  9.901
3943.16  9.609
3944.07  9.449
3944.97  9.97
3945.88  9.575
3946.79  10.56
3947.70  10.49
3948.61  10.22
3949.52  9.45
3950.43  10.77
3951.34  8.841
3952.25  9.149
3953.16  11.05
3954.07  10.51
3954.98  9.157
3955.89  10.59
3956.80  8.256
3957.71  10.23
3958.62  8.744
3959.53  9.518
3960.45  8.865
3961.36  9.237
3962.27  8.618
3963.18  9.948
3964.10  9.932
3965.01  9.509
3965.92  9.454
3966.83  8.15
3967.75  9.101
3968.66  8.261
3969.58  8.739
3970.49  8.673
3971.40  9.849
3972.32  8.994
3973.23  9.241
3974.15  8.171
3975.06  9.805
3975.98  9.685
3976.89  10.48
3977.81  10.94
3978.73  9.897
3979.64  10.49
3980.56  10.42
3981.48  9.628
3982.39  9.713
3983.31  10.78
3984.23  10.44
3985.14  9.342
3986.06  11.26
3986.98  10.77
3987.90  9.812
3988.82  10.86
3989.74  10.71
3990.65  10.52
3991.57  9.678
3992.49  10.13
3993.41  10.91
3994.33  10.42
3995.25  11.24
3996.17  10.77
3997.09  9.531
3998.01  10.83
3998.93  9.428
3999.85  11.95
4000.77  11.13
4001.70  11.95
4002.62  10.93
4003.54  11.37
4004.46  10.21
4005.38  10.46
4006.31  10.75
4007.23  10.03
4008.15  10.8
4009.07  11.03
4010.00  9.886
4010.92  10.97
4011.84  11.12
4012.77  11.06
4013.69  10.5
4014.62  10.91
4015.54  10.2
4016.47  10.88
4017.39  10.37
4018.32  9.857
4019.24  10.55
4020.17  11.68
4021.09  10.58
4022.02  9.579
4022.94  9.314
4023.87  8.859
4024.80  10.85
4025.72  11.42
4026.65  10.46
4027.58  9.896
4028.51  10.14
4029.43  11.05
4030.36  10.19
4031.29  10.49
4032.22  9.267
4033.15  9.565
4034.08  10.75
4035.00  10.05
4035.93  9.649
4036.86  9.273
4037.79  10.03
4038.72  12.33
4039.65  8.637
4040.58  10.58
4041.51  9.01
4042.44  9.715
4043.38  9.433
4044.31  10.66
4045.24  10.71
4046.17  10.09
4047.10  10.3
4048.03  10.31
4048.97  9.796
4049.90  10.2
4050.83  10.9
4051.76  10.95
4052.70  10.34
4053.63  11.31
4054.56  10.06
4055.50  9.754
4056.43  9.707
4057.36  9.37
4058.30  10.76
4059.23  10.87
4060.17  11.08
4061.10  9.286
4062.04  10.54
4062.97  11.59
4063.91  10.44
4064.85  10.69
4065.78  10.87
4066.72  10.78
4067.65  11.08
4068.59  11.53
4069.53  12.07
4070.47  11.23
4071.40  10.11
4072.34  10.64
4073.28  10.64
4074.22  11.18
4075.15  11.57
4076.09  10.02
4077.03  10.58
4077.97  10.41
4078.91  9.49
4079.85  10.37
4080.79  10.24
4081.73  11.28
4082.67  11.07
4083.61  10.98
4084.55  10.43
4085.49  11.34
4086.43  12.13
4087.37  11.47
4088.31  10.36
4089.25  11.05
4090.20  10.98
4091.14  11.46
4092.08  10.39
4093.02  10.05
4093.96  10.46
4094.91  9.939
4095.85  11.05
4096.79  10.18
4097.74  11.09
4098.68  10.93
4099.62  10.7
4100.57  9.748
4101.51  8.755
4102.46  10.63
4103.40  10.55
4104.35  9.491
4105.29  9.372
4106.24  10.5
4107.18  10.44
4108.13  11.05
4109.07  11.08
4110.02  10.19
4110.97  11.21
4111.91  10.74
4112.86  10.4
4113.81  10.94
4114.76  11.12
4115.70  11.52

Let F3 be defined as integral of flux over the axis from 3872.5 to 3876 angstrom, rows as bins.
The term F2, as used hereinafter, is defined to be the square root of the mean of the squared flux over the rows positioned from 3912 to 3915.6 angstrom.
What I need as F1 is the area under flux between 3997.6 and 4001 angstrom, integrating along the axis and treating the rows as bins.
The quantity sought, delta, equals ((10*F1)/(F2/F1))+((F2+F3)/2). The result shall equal 1327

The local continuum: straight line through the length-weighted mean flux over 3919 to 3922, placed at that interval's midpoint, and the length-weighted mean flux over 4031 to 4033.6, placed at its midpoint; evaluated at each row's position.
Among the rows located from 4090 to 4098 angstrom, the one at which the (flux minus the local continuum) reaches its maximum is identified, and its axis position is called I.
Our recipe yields 4091.14 angstrom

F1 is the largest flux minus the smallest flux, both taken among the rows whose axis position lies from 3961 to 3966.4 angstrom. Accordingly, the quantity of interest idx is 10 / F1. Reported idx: 7.5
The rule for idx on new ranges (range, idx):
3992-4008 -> 4.0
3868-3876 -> 2.4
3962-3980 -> 3.6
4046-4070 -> 3.6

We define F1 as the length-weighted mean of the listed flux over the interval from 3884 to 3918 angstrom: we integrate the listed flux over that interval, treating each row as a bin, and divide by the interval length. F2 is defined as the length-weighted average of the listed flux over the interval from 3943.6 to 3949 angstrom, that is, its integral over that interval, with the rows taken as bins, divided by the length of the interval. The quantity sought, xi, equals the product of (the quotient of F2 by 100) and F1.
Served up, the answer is 1.04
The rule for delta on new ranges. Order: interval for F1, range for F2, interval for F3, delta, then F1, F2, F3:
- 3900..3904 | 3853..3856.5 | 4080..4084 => 1582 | 41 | 10.6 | 43.4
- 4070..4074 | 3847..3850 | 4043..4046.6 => 1908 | 43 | 9.7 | 36.9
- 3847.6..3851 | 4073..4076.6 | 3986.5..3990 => 1035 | 33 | 10.9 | 36.8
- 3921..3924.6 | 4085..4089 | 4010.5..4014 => 1073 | 34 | 11.3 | 38.3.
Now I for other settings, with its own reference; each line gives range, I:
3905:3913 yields 3912.41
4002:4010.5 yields 4003.54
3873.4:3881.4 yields 3874.75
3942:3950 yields 3946.79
